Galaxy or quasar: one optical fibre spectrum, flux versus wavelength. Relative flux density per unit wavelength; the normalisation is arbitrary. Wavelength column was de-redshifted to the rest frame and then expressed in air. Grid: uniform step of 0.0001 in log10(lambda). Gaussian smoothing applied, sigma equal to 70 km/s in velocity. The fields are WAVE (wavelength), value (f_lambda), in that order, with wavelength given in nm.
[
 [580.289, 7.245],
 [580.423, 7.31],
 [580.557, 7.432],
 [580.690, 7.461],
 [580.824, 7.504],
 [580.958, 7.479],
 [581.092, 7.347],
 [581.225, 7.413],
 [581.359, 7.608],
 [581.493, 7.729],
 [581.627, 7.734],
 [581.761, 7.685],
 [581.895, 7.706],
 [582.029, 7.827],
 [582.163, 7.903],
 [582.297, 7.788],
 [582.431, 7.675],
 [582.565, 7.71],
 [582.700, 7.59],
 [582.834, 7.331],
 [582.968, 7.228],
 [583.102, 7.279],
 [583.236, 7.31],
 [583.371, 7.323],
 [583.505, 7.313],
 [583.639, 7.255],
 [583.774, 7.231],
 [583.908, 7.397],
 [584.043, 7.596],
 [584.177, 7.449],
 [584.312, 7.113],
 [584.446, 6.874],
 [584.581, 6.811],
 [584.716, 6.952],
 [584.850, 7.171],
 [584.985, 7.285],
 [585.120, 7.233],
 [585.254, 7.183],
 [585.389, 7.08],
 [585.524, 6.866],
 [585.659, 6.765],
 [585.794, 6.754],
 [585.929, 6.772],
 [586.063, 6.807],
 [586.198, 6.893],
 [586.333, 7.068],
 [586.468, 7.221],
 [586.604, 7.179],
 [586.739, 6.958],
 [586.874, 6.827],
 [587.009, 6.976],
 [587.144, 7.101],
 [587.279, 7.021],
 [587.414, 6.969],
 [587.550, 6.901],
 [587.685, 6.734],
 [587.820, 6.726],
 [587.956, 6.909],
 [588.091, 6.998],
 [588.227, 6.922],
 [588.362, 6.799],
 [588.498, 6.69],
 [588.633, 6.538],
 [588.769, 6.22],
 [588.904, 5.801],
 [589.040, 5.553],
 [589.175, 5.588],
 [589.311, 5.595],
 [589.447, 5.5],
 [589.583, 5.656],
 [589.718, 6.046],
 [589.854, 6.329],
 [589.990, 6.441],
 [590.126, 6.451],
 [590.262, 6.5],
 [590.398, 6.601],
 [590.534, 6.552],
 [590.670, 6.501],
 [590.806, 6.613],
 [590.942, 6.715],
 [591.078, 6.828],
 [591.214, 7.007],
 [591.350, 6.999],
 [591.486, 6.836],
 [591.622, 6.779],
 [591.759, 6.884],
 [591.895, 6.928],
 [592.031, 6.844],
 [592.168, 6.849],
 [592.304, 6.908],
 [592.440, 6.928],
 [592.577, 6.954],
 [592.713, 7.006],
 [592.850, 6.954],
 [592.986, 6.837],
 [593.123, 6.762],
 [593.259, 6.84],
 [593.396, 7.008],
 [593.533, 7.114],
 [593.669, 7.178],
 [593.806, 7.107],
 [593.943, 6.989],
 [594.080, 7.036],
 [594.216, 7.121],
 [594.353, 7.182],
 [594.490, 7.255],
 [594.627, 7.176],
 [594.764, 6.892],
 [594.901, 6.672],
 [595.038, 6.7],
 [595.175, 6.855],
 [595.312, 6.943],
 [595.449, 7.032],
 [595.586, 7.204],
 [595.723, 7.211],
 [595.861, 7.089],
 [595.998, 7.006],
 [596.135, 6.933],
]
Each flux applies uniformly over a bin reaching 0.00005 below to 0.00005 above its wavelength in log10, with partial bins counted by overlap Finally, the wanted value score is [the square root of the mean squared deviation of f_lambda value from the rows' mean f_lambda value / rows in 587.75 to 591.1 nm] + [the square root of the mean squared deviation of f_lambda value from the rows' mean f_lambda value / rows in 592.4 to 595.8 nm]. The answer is 0.63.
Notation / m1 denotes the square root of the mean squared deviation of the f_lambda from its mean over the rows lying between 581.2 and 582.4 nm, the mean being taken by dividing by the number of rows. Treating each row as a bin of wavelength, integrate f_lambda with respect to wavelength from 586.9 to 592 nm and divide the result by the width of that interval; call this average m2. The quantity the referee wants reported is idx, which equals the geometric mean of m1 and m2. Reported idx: 0.9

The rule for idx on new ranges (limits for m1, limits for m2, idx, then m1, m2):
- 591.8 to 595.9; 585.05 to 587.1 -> 1.0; 0.15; 6.97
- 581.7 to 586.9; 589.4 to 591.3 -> 1.4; 0.33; 6.43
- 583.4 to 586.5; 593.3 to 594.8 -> 1.3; 0.24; 7.09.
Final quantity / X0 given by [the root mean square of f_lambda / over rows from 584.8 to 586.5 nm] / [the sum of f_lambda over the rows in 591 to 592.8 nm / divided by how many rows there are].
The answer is 1.02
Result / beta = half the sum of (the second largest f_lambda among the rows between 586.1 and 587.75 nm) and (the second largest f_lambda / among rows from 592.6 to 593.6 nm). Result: 7.09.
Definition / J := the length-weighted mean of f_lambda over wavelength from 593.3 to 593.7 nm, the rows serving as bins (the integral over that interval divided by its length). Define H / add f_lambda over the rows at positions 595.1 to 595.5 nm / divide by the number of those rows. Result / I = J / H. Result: 1.02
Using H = 6.94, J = 7.07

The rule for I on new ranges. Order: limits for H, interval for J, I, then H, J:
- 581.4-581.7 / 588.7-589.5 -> 0.74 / 7.73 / 5.71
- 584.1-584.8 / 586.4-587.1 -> 1.00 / 7.04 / 7.03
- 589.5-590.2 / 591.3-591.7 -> 1.11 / 6.18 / 6.86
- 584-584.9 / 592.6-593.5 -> 0.97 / 7.14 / 6.91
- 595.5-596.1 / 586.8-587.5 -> 0.98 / 7.13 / 6.98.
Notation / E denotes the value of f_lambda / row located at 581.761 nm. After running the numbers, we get 7.685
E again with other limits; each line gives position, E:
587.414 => 6.969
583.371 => 7.323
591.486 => 6.836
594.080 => 7.036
